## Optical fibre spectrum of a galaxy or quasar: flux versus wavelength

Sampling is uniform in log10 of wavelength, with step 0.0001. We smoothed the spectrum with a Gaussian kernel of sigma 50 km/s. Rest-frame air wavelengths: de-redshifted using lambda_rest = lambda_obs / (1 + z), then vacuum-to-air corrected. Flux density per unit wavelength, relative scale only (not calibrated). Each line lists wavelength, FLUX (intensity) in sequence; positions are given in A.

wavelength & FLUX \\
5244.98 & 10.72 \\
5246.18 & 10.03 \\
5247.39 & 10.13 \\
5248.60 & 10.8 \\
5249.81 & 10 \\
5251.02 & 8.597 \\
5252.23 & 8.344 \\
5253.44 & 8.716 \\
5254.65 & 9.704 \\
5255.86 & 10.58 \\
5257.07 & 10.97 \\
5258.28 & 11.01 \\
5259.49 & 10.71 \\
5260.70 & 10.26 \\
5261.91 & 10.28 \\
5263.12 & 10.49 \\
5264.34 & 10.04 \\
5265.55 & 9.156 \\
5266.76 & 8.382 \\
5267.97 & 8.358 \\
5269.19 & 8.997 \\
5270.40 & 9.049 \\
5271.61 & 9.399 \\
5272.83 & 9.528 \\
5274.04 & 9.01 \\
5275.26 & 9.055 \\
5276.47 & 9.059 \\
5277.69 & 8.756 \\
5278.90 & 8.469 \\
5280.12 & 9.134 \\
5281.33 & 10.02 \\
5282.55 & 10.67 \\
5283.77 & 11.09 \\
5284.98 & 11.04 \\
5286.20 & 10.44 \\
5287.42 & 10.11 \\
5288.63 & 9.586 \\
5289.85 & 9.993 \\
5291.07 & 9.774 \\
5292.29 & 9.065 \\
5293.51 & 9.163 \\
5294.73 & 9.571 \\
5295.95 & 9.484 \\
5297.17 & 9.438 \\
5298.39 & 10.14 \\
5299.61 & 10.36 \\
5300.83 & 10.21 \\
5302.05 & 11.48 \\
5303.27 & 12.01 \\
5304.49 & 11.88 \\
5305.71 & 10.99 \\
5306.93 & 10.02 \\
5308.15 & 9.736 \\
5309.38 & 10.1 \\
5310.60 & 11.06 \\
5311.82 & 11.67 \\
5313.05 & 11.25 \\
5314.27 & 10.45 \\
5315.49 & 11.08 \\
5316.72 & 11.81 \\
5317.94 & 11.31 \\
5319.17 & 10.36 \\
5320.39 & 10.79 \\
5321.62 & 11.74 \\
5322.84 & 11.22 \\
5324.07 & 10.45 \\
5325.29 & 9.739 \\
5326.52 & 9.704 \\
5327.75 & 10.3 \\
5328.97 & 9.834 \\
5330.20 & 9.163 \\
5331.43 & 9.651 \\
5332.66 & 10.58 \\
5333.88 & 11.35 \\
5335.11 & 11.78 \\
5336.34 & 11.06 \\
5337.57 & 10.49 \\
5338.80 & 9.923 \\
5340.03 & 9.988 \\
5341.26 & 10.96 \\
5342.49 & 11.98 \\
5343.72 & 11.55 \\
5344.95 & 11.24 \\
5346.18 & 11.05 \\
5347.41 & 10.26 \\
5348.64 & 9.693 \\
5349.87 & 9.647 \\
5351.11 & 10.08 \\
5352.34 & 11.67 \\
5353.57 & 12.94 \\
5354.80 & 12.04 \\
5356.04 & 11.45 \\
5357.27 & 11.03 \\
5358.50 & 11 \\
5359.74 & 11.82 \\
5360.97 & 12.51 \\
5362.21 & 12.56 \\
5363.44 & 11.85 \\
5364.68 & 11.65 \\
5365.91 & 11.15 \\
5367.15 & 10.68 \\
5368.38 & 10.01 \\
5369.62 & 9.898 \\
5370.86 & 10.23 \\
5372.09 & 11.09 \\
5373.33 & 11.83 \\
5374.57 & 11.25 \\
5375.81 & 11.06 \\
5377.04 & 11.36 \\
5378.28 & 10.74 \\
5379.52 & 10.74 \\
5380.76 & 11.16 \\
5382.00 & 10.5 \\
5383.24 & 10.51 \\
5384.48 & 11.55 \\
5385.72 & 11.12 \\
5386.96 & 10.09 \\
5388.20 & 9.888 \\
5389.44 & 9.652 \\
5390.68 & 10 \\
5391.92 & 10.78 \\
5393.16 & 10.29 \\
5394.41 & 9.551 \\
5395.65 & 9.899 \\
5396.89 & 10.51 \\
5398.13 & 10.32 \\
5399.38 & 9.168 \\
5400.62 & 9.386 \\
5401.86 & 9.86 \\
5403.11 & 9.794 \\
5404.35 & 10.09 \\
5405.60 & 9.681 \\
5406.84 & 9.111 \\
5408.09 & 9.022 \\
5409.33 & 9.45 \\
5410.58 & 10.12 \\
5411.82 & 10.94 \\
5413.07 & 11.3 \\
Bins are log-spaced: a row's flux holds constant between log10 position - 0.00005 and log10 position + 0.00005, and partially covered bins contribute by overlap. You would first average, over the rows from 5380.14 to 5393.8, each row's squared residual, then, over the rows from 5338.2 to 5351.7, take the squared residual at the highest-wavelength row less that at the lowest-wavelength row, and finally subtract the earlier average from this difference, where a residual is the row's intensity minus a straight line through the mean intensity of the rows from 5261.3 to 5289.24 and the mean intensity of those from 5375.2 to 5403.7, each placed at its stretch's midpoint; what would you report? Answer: 0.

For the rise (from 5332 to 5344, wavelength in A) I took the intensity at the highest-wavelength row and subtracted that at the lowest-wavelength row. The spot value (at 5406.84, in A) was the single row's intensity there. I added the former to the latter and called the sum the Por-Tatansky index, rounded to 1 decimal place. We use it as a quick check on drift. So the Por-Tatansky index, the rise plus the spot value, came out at 10.1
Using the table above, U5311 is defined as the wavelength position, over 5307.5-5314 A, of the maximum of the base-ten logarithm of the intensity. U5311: 5311.82 A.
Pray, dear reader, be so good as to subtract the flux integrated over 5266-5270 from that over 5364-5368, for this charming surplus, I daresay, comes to 10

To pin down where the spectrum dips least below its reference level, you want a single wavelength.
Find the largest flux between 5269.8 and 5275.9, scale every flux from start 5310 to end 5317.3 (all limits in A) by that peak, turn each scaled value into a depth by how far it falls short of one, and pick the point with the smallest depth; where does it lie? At 5316.72 A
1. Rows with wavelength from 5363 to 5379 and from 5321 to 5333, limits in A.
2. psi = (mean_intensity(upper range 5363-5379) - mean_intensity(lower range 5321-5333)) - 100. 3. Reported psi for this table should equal -99.3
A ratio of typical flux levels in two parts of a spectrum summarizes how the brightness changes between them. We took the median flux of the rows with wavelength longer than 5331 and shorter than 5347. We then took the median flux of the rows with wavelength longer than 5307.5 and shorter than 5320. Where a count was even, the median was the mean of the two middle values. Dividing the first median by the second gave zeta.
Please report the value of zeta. 1.00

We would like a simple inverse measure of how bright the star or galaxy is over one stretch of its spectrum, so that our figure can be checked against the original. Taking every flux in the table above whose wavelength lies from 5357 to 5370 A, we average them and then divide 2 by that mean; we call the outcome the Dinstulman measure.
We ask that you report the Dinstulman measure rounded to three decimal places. 0.177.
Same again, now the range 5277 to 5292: 0.202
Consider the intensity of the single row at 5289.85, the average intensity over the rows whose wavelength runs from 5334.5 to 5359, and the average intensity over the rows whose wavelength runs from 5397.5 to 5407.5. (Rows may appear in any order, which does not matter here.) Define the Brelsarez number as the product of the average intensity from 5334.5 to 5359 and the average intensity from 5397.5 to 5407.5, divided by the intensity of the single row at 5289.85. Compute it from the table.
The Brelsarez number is 10.6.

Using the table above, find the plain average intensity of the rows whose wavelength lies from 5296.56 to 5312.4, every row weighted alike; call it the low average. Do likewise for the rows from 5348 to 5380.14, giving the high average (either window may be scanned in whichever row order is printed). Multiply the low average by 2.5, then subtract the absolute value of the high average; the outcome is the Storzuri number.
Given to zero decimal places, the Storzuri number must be 16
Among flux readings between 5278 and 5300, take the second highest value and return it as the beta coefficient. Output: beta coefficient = 11.04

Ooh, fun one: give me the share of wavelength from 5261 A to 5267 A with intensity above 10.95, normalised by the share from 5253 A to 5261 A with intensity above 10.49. 0.0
